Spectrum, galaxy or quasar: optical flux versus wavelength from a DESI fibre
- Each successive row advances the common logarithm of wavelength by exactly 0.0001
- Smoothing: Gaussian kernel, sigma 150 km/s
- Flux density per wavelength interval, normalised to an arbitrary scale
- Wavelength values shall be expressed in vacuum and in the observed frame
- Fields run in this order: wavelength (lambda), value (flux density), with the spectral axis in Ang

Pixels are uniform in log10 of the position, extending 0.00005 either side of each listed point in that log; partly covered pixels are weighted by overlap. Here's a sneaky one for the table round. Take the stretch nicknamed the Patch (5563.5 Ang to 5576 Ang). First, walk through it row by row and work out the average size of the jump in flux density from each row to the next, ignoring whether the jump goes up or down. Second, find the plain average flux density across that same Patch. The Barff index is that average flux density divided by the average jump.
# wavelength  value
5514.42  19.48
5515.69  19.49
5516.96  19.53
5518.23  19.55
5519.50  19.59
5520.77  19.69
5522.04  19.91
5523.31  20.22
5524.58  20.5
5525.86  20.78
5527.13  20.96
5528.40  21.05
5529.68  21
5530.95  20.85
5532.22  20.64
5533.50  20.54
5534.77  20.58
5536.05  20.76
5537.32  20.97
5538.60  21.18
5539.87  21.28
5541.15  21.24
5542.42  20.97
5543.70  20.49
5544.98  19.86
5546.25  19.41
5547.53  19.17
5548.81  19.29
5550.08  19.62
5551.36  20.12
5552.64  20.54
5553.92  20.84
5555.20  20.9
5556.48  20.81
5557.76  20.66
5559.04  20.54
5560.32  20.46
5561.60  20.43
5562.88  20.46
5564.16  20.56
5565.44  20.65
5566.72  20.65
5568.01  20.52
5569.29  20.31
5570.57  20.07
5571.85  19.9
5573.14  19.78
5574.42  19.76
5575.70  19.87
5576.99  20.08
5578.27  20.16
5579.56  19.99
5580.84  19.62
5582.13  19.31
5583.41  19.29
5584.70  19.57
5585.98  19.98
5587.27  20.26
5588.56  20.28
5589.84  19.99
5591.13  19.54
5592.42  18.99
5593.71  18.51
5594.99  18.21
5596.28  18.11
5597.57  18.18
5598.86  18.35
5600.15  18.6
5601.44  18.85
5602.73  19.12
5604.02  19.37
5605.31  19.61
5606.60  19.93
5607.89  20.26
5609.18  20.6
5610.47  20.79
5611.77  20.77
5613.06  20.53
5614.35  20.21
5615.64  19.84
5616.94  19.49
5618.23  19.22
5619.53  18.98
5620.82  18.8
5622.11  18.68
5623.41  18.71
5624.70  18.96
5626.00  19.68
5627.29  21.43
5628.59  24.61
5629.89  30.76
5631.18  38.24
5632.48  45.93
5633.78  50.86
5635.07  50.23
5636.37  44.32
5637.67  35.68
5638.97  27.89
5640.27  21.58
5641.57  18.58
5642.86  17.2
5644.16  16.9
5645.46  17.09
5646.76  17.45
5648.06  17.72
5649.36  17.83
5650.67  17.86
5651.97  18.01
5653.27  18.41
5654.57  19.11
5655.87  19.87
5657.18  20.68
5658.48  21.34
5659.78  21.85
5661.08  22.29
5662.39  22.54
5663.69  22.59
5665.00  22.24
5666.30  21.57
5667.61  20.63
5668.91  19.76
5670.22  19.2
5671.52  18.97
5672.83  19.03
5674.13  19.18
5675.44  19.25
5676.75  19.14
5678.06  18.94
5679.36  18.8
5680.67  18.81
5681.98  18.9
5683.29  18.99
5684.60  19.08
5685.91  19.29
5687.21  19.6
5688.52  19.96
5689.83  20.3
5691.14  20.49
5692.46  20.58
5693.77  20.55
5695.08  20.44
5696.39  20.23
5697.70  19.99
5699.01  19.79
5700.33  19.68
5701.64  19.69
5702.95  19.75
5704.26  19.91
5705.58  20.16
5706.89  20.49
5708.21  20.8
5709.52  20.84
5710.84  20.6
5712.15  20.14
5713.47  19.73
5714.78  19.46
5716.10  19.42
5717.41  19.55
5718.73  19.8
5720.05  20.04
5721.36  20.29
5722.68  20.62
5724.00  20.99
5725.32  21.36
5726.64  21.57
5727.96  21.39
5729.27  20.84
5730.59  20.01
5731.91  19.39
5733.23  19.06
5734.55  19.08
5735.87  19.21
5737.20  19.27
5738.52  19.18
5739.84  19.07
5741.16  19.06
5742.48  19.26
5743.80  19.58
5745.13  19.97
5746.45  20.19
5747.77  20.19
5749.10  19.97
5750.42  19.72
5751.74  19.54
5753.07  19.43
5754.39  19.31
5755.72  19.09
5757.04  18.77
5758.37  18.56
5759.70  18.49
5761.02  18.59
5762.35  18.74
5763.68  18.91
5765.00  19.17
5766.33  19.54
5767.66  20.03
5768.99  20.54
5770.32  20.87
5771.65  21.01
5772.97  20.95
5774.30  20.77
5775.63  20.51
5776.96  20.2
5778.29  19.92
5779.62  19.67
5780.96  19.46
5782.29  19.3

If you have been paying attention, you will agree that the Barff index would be 167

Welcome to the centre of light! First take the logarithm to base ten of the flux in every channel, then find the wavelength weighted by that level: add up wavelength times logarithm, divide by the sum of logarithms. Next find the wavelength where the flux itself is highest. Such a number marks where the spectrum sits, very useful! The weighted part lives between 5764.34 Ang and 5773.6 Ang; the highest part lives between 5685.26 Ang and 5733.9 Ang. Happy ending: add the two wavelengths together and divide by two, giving 5747.8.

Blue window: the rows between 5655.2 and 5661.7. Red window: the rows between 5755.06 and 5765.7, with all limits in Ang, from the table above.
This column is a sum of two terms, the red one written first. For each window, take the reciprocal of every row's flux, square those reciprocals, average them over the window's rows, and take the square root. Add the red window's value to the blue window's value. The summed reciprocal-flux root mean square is 0.1005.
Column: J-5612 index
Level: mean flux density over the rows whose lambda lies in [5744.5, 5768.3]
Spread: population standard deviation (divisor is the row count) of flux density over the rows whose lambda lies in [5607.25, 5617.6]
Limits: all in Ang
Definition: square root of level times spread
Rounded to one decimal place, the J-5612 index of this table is 2.9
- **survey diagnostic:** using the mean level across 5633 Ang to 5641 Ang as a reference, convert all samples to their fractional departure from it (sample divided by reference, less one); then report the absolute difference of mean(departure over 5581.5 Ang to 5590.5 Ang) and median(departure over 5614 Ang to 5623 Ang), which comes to 0.015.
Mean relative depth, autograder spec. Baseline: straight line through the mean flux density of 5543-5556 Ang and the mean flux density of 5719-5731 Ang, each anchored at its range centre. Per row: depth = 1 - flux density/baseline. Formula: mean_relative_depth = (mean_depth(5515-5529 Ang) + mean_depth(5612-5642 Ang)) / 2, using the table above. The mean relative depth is -0.17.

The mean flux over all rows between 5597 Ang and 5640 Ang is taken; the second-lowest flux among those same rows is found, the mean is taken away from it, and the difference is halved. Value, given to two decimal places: -3.21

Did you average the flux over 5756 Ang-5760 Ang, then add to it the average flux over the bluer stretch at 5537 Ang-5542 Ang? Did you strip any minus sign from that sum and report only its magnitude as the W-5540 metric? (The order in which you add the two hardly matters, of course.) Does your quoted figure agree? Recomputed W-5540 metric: 39.8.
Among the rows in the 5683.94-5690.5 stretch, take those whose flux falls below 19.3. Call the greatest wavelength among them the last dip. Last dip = 5685.91 Ang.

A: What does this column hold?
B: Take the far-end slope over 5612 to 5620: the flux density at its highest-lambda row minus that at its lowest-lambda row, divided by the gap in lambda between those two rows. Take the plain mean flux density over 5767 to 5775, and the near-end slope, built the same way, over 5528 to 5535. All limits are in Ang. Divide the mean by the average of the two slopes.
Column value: -132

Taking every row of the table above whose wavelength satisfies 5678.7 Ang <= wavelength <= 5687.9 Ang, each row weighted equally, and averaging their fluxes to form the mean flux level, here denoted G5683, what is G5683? 19.1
